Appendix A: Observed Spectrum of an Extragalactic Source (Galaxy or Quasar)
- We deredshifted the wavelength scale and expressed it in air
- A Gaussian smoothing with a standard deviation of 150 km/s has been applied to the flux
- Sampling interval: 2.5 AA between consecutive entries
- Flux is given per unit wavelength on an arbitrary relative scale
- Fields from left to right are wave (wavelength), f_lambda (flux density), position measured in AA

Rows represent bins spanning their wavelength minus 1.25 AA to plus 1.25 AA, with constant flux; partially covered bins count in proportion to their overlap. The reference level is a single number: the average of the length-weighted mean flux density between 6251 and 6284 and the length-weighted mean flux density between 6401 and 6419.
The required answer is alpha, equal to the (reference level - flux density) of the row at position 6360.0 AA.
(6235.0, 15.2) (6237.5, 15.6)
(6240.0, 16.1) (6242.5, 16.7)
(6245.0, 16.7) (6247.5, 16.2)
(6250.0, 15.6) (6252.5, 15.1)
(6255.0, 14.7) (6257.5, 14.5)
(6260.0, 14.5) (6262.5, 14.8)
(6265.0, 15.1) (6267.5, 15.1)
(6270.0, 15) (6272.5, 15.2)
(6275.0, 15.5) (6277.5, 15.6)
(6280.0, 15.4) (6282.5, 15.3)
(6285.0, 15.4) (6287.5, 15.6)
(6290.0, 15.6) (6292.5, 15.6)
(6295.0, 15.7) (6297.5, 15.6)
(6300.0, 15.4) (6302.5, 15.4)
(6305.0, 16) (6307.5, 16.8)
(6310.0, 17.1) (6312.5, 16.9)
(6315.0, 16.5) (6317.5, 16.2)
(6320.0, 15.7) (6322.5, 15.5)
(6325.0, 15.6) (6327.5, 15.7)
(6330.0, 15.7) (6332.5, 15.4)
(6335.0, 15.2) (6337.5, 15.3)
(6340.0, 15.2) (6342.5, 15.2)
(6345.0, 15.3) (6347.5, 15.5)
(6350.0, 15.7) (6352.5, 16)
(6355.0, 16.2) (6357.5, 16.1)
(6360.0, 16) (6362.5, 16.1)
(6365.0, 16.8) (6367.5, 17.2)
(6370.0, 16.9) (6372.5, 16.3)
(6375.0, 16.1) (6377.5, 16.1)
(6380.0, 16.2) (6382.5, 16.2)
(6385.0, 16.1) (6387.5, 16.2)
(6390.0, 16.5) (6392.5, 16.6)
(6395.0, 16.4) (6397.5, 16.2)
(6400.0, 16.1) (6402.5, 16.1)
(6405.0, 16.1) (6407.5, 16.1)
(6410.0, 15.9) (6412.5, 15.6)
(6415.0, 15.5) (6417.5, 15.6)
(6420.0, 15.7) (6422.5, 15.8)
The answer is -0.5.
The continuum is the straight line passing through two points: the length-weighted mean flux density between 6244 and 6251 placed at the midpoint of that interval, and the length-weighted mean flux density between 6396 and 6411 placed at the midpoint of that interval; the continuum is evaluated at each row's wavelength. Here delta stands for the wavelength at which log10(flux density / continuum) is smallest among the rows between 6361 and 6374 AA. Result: 6362.5 AA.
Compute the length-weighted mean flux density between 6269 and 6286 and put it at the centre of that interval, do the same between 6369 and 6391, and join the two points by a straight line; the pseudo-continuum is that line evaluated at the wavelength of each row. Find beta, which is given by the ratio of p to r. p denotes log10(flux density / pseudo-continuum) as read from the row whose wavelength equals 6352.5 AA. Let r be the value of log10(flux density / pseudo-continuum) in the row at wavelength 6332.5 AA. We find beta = 0.1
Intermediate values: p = -0.001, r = -0.012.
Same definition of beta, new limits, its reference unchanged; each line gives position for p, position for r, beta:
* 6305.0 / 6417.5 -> -0.4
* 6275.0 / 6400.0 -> -0.5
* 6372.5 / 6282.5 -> -0.9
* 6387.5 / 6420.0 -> 0.2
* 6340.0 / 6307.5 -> -0.6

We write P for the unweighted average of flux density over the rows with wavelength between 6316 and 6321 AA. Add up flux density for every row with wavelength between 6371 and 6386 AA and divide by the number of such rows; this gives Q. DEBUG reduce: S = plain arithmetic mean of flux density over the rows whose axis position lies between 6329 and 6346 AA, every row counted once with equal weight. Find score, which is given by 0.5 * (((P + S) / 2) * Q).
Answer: 126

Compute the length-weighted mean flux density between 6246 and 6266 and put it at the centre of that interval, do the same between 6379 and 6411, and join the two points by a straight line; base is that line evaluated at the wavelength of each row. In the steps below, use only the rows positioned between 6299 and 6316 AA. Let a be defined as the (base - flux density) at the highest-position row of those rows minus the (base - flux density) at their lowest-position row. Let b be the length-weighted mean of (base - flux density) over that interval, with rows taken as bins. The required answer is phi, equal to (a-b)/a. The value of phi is 0.2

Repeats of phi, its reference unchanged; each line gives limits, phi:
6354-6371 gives 0.1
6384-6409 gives 1.1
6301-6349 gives 1.6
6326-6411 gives 1.1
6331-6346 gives -1.4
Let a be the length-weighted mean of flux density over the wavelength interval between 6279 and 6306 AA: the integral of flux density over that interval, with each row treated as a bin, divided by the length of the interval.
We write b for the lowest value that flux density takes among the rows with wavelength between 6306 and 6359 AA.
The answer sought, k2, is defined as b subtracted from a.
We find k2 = 0.3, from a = 15.5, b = 15.2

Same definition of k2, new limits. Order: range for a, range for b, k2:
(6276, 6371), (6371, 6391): -0.3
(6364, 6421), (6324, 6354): 1.0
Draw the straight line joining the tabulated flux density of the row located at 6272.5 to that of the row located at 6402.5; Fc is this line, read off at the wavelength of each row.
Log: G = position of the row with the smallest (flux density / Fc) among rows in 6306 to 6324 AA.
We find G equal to 6322.5 AA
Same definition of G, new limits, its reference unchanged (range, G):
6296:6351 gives 6342.5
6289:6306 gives 6302.5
